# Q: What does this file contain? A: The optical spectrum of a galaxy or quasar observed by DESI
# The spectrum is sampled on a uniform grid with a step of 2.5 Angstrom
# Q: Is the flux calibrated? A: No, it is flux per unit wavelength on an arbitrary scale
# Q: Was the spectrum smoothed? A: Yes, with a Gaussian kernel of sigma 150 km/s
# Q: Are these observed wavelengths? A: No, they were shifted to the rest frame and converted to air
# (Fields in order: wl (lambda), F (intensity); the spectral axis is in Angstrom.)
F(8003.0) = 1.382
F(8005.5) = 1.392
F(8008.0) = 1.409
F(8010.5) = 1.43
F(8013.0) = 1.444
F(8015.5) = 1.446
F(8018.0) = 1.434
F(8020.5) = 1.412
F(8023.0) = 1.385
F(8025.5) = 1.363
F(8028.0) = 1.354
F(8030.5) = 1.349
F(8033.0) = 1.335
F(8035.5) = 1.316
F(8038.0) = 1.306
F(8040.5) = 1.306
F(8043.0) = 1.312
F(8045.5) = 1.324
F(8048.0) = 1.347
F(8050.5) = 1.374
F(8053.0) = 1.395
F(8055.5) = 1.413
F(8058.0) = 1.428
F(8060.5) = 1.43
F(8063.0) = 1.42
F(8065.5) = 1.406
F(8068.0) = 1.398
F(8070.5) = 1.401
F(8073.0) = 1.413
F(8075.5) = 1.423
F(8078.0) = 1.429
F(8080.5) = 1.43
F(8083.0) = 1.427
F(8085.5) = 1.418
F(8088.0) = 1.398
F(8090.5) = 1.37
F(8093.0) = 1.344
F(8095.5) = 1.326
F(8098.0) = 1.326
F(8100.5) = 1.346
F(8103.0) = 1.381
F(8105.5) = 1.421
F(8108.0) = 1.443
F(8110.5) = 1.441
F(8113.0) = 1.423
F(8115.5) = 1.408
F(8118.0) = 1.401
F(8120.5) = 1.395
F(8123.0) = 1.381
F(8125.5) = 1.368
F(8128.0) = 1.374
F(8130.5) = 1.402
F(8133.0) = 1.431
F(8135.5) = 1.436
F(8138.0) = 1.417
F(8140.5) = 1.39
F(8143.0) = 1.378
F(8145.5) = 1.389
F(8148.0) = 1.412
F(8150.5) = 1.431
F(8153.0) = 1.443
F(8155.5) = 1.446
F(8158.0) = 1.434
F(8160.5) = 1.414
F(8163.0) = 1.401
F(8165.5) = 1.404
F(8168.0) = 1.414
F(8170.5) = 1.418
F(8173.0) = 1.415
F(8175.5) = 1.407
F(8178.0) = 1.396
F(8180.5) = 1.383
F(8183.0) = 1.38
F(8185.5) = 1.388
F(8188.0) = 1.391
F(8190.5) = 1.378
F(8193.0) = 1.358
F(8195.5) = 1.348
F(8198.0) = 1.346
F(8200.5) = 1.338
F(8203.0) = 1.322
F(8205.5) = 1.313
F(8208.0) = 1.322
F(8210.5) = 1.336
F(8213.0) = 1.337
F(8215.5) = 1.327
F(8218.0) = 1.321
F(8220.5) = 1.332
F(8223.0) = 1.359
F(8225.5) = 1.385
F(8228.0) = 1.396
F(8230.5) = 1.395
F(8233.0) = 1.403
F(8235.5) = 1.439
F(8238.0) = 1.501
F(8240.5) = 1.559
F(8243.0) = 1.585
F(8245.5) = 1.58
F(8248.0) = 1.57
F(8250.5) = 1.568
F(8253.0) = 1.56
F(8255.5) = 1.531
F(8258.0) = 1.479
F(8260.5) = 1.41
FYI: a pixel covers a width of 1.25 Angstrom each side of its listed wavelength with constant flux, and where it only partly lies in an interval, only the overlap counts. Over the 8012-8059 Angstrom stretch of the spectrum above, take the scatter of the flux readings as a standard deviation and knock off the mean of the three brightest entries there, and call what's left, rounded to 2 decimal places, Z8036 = -1.39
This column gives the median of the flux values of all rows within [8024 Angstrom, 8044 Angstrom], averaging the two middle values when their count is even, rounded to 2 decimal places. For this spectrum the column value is 1.33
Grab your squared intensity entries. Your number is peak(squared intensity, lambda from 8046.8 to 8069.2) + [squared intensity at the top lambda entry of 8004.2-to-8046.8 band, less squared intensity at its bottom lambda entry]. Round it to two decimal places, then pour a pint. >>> 1.86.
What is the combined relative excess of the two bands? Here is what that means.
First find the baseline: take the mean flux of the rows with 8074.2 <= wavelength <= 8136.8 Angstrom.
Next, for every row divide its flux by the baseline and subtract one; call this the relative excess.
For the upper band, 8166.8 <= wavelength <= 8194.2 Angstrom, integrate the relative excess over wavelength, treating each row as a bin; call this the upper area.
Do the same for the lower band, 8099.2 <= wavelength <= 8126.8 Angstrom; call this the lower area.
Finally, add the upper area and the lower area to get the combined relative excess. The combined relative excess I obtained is 0.0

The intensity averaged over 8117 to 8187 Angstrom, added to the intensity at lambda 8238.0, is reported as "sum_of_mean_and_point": 2.91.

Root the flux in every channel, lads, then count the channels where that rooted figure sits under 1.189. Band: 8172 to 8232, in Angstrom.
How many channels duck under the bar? 23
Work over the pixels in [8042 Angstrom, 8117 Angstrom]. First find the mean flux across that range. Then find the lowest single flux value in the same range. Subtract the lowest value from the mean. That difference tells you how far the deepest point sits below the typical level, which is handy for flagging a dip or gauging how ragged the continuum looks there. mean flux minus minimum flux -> 0.082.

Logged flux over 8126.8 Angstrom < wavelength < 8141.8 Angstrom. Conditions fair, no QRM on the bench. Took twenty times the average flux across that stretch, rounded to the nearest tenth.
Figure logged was 28.2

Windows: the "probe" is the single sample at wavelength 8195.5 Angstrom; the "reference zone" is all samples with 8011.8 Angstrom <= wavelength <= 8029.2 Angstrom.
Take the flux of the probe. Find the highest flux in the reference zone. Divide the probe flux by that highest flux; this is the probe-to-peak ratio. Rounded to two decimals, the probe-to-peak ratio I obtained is 0.93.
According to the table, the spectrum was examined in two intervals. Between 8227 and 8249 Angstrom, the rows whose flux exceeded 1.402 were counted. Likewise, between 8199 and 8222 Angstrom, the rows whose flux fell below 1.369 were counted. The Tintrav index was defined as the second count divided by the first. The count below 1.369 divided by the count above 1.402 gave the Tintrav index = 1.3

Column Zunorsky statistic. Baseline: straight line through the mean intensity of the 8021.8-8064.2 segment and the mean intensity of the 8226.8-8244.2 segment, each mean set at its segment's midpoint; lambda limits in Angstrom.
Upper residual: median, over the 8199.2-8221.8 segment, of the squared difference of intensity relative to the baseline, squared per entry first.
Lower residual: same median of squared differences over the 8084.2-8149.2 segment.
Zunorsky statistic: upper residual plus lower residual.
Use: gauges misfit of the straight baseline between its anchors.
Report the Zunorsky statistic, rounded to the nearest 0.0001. 0.0171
